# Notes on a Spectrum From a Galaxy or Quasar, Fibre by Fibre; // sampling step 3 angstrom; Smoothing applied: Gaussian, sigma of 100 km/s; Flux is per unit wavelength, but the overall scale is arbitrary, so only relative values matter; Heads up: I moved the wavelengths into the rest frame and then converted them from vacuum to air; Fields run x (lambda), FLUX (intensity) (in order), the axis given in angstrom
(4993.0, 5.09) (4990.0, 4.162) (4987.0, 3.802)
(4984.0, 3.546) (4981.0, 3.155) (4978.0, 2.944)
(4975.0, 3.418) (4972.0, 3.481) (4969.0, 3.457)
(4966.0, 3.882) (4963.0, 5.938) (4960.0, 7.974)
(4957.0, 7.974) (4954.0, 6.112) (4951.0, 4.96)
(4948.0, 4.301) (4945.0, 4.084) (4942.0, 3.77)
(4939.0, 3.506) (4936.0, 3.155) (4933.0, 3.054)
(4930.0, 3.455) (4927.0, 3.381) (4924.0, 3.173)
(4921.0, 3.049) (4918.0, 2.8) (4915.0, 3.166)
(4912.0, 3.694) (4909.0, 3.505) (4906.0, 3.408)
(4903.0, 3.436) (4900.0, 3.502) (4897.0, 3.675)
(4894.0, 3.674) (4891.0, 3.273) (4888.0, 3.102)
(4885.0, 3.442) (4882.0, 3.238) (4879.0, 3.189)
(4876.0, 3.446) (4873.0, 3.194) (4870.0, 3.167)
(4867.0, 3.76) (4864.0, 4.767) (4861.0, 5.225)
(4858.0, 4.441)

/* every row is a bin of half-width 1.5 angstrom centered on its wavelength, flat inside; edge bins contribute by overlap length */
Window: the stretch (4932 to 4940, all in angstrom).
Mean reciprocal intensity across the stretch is 0.310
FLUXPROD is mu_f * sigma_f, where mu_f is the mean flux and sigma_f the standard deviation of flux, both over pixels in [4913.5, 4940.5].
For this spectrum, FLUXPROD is 0.7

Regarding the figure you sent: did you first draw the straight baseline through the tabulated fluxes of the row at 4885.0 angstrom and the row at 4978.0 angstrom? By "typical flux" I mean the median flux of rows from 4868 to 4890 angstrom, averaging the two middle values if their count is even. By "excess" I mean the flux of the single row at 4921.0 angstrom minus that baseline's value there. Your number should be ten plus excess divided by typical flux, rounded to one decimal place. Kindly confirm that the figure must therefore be 9.9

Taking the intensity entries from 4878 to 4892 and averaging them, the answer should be 3.25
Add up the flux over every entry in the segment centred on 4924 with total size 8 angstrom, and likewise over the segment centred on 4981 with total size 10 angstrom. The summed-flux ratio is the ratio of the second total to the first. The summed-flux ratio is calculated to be 1.00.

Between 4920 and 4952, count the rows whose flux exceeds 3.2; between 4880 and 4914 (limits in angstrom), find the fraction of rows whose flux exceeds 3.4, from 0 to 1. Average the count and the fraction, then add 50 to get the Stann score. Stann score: 53.9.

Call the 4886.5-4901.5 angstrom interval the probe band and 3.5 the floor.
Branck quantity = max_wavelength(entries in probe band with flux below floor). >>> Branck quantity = 4891.0 angstrom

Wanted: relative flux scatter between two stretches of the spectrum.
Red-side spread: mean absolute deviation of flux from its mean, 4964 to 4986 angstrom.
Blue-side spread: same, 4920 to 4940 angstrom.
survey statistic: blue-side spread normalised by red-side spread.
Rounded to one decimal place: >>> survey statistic 0.8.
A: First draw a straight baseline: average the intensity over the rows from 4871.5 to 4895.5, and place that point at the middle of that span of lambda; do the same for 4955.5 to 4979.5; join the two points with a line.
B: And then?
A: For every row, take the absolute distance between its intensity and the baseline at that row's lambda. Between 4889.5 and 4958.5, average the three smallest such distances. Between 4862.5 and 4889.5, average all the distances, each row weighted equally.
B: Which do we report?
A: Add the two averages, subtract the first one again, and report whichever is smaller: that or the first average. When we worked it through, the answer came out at 0.13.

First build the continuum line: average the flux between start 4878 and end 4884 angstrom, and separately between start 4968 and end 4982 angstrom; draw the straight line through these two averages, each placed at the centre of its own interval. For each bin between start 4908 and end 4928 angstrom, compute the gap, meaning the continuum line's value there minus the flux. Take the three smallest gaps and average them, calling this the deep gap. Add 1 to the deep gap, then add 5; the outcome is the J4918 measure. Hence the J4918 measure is 5.7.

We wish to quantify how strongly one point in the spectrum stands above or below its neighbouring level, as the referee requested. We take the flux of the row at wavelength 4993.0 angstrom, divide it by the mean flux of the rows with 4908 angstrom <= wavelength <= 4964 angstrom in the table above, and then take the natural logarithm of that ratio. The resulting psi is 0.18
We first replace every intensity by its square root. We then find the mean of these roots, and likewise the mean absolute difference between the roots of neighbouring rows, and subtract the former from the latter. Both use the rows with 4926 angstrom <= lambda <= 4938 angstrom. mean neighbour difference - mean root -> -1.75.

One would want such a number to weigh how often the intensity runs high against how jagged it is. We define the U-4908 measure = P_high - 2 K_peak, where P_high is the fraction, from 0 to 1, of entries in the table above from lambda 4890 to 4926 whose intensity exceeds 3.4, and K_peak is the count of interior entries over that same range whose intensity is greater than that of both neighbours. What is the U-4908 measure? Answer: -3.4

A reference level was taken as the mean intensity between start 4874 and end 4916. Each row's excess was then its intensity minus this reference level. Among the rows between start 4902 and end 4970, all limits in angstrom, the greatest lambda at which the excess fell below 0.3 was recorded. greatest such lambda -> 4969.0 angstrom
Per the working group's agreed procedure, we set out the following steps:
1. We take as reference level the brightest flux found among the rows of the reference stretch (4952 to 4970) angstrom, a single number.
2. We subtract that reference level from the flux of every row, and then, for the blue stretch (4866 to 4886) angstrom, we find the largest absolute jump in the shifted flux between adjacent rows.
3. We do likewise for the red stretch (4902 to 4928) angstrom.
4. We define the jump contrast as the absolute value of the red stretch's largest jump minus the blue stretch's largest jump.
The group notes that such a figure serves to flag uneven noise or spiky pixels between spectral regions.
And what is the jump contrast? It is 0.1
